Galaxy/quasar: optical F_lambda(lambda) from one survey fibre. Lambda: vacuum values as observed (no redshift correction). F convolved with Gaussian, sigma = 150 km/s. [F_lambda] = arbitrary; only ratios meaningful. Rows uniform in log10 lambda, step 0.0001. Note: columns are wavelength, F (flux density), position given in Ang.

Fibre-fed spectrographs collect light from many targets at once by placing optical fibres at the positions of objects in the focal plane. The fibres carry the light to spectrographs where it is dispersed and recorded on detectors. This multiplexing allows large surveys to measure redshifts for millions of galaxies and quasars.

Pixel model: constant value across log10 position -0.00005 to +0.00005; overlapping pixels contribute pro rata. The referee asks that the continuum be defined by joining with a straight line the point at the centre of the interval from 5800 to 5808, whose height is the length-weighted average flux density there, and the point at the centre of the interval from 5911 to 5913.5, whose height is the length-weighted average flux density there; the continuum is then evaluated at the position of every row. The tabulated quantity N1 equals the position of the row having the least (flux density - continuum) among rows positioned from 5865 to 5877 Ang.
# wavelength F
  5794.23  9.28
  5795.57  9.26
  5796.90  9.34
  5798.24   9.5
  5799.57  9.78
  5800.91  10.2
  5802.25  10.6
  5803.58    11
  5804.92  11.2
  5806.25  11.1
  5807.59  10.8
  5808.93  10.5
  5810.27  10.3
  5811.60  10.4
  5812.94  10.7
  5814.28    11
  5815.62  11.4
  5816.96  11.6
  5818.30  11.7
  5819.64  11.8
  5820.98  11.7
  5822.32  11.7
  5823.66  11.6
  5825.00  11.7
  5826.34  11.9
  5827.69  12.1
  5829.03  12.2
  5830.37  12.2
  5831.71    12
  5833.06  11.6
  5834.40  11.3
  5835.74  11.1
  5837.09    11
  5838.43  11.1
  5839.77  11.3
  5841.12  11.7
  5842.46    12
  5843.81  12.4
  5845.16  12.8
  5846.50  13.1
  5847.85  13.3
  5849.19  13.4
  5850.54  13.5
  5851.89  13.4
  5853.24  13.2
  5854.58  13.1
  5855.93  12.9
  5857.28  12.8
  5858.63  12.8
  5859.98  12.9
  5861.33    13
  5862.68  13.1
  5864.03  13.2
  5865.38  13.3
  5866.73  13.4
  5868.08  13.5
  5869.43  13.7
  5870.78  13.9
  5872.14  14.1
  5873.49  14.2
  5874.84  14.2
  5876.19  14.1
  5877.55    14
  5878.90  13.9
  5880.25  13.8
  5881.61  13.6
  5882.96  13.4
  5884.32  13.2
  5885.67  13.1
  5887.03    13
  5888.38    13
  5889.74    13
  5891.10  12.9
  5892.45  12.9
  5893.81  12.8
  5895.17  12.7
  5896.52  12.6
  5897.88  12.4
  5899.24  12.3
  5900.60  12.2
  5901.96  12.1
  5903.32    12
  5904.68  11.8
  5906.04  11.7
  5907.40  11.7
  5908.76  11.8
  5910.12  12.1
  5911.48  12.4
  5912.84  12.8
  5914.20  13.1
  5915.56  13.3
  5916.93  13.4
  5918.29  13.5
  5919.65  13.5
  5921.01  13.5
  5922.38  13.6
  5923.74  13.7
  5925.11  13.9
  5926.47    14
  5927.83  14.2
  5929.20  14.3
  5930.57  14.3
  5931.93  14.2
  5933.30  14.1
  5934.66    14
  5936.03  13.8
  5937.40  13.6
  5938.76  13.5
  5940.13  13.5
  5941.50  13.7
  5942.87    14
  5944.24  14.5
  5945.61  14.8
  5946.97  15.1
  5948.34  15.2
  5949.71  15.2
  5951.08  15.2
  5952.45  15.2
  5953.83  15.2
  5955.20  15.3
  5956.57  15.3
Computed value 5865.38 Ang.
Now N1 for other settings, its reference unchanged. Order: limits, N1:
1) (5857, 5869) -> 5858.63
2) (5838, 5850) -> 5838.43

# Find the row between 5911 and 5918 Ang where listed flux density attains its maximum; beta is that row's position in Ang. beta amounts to 5916.93 Ang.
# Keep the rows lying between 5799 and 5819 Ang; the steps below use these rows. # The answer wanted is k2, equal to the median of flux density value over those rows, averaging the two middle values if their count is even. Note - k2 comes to 10.8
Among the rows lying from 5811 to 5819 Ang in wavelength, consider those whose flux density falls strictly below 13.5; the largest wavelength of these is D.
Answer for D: 5818.30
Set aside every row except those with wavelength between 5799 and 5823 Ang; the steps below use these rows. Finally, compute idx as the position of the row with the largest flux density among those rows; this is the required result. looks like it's 5819.64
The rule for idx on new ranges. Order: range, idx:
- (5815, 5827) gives 5826.34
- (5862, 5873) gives 5872.14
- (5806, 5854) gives 5850.54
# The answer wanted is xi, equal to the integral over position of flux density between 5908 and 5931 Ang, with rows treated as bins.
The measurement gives 307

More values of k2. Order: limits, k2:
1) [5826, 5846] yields 11.9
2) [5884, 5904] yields 12.8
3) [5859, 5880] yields 13.7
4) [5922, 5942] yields 13.9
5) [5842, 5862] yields 13.0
